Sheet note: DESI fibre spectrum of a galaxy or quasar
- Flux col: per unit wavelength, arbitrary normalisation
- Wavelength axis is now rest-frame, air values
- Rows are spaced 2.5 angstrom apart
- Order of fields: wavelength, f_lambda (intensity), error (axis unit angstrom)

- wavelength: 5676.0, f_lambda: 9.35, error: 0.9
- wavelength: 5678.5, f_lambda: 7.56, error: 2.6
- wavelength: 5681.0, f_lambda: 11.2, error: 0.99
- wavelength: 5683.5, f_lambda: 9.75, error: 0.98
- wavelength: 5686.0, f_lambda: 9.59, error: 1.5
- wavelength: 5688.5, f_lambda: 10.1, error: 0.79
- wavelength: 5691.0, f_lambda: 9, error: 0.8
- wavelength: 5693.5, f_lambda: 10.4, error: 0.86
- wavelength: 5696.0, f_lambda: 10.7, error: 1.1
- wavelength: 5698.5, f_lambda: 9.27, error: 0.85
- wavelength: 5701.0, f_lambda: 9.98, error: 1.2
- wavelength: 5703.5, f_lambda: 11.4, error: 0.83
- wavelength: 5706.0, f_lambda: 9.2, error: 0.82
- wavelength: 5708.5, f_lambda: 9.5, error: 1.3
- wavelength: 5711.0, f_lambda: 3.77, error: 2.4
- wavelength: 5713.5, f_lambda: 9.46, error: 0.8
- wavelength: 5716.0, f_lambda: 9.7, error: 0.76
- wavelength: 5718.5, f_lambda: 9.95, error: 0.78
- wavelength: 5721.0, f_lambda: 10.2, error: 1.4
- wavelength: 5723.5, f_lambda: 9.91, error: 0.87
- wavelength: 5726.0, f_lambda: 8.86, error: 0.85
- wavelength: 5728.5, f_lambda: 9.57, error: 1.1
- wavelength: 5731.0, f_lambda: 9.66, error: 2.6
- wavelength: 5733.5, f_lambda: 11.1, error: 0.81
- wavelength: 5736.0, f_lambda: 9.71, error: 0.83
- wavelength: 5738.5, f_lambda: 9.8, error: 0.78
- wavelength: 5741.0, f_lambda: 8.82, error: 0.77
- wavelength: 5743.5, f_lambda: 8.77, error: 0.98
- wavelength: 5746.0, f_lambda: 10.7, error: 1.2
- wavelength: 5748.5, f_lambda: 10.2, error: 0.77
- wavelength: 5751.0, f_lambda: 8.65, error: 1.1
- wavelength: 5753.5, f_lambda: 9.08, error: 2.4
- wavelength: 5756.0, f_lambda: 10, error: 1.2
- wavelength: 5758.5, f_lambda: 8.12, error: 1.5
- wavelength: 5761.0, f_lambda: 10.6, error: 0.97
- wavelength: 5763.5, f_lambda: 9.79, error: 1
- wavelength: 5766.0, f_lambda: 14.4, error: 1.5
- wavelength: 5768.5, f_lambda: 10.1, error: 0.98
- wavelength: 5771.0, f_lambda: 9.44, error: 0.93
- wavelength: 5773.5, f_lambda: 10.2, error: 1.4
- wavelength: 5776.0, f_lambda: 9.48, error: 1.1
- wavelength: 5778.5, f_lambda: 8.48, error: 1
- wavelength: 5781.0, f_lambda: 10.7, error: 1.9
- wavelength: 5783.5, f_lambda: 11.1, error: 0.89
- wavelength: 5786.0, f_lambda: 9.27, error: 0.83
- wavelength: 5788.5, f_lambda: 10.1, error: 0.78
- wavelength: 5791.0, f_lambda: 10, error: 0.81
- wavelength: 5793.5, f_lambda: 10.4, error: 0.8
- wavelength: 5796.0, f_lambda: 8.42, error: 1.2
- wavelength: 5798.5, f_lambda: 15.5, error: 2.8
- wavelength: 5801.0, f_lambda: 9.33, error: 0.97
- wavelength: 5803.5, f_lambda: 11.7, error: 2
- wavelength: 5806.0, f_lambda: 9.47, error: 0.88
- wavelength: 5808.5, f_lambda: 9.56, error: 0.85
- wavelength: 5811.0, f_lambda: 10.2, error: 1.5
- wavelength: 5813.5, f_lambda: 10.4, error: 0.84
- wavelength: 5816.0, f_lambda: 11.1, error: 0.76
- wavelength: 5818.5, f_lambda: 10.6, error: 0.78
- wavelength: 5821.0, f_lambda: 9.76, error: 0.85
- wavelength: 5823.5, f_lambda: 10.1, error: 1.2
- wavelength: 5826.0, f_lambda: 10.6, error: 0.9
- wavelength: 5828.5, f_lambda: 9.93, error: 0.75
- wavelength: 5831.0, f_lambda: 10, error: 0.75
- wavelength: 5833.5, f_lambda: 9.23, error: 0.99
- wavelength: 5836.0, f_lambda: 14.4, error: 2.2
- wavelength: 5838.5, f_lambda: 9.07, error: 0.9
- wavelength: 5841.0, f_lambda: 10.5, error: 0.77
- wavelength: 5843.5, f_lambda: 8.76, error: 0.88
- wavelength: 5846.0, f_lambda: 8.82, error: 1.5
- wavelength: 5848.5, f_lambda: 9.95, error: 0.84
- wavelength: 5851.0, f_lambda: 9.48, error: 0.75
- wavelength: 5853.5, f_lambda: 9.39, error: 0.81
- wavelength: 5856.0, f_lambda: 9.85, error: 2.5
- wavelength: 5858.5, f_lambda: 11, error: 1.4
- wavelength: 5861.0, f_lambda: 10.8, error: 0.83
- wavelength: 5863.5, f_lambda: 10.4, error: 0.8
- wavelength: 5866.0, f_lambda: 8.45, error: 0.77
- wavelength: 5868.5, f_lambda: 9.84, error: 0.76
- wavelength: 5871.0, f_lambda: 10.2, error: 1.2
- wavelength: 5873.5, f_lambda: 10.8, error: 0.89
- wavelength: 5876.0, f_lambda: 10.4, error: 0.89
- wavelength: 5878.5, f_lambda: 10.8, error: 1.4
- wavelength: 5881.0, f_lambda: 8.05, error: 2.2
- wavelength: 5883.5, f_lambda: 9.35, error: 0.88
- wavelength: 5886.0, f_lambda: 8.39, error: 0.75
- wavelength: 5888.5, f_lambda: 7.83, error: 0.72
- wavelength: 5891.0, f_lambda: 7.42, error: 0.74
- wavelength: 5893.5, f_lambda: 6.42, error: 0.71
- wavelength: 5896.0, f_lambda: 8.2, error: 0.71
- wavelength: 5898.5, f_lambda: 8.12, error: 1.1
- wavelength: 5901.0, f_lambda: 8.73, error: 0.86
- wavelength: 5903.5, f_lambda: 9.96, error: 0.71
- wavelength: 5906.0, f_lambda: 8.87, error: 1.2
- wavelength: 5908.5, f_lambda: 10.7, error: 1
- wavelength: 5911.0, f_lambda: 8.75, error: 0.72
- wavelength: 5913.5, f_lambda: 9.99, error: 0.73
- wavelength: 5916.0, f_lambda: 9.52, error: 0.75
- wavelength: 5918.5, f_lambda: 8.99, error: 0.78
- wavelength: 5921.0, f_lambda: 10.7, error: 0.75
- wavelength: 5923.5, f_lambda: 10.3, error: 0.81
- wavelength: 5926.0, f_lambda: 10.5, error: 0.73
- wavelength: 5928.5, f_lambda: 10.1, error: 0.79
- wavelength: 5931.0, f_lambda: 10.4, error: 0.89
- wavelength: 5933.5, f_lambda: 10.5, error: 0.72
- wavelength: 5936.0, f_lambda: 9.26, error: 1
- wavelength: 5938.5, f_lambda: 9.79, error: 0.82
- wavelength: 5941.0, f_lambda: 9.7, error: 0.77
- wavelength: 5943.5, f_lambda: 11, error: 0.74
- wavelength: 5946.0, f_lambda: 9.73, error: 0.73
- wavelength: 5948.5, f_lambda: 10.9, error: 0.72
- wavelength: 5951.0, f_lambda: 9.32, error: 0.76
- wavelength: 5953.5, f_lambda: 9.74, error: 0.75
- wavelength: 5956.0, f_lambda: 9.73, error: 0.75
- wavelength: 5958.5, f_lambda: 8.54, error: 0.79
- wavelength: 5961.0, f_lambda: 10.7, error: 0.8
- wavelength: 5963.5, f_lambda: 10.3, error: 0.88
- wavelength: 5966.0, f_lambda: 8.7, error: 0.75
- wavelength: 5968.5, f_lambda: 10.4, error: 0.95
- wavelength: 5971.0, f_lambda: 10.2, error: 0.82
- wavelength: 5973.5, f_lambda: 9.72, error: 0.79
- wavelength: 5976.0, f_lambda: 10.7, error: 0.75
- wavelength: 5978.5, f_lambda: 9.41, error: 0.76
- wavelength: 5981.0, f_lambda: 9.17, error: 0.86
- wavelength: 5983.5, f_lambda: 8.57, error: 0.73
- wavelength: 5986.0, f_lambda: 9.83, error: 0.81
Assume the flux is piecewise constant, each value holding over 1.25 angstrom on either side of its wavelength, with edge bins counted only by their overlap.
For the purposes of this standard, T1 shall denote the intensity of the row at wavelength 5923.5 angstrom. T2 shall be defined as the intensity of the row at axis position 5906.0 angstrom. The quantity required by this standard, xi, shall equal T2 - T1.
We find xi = -1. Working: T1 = 10.3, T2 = 8.87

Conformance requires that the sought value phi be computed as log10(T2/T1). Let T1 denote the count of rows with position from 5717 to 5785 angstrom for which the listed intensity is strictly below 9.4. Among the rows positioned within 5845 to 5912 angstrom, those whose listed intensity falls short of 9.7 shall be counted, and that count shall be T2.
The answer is 0.3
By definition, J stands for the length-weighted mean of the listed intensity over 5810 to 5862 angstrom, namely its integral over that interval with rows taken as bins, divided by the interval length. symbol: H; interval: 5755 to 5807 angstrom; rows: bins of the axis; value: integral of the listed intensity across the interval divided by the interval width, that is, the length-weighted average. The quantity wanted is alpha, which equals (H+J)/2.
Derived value 10.3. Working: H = 10.3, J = 10.2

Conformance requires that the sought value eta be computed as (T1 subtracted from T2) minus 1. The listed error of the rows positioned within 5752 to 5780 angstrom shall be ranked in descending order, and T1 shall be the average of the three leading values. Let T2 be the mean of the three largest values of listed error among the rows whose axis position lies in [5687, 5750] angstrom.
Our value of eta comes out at -0.7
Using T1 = 1.8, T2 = 2.13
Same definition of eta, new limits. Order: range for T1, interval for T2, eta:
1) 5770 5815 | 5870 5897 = -1.6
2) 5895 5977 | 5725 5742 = -0.6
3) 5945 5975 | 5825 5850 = -0.3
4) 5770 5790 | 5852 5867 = -0.9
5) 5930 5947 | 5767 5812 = 0.3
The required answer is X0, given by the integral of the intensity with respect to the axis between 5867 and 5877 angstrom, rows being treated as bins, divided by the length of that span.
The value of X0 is 10.3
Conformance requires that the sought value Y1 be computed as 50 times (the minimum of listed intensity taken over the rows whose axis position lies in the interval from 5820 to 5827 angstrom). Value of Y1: 488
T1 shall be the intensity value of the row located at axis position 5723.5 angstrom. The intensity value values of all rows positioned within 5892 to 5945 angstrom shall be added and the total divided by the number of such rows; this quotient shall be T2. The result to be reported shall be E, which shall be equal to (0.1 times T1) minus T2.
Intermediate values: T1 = 9.91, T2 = 9.5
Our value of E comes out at -8.6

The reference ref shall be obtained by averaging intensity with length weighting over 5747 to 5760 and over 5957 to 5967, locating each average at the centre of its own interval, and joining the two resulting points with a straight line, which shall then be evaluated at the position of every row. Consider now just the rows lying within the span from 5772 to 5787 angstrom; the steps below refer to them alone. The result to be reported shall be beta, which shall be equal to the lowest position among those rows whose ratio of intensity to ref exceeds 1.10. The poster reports 5781.0 angstrom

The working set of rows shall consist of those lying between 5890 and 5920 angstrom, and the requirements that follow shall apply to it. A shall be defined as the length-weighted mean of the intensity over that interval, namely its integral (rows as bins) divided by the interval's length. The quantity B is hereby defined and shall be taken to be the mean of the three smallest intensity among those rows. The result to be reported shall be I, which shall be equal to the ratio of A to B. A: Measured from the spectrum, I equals 1.21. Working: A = 8.8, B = 7.3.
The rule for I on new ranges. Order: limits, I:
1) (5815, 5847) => 1.15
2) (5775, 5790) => 1.09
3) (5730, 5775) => 1.17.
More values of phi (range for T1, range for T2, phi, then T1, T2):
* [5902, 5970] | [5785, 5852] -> 0.2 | 7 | 10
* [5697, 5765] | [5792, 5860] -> 0.0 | 9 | 10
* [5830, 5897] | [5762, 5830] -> -0.2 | 13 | 8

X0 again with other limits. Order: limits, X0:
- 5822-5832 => 10.2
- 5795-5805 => 11.3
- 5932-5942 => 9.8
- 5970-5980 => 10.0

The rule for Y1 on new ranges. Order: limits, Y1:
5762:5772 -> 472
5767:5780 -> 424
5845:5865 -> 441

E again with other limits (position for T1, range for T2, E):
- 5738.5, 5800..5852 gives -9.2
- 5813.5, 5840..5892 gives -8.5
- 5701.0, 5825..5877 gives -9.1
